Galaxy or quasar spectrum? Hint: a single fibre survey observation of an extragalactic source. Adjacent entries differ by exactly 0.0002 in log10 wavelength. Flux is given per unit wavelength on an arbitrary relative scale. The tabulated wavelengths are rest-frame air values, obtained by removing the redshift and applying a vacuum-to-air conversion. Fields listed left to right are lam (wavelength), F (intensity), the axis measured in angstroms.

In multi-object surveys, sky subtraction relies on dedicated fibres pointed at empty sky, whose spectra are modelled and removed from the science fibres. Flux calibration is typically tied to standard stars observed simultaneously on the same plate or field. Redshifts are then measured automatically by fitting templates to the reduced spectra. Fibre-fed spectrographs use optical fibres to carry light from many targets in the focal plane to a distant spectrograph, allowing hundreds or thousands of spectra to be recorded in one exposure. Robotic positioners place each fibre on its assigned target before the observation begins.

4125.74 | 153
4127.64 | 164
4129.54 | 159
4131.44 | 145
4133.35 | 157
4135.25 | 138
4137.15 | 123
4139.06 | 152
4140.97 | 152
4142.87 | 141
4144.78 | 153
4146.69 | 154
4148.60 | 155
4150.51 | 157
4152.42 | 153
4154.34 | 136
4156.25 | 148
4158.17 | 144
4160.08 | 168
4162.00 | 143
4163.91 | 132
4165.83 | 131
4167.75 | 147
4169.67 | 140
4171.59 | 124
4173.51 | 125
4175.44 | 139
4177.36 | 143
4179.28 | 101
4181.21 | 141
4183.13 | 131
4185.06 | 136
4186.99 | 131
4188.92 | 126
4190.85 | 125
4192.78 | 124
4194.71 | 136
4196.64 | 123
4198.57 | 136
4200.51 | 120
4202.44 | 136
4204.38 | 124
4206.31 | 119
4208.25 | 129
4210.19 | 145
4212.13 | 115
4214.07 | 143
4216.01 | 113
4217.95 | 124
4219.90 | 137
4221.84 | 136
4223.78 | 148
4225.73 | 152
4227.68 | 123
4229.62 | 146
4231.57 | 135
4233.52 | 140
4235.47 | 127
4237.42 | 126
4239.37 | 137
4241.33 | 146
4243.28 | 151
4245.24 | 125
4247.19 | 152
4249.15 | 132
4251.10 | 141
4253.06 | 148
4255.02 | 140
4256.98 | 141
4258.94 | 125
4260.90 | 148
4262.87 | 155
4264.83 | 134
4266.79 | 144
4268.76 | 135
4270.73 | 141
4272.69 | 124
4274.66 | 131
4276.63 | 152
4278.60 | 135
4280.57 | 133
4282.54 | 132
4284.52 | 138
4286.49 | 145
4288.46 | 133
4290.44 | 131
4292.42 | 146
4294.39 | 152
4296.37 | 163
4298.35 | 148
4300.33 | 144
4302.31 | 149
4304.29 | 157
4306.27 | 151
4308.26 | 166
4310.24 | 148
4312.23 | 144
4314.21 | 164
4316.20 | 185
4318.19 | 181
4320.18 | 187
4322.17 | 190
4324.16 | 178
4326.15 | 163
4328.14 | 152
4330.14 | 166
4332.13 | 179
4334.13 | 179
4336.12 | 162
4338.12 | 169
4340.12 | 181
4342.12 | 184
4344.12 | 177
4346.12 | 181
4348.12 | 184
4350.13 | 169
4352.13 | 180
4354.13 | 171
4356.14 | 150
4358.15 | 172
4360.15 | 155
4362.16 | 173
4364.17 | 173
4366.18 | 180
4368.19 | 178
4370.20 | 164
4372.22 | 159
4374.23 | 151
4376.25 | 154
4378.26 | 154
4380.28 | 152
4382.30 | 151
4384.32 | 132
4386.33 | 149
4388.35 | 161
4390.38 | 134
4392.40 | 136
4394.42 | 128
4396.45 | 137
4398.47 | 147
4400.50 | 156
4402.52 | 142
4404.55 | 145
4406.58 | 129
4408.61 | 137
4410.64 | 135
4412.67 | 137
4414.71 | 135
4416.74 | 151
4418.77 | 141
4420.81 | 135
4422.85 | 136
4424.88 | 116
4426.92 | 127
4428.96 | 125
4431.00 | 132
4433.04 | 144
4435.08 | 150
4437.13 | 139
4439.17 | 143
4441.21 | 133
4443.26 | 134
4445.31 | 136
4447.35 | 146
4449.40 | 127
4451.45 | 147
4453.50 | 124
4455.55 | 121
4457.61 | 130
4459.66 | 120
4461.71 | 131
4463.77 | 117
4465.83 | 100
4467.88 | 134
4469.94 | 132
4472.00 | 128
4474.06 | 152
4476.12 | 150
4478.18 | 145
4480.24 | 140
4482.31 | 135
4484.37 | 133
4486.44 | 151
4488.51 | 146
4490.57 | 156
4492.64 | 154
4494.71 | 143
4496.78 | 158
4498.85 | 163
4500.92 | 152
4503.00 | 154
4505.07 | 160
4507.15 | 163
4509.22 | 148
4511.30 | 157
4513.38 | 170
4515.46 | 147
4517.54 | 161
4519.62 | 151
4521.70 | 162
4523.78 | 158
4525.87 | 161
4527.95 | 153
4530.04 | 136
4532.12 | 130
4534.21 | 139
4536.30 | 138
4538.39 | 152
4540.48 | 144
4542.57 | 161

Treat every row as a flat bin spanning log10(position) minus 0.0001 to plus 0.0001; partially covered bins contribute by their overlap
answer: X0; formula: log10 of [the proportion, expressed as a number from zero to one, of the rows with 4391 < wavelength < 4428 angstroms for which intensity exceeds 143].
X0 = -0.65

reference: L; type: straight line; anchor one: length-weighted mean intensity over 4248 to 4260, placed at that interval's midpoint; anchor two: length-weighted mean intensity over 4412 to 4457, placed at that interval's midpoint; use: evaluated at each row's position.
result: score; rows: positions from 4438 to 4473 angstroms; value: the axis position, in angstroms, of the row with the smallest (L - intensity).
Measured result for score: 4451.45 angstroms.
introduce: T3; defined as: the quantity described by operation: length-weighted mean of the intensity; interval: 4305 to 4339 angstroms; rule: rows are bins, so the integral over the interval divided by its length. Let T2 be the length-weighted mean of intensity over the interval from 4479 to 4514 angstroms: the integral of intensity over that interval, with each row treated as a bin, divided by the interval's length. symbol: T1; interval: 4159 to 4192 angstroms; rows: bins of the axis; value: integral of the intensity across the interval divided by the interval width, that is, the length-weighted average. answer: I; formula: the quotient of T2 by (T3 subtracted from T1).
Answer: -4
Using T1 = 134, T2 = 151.7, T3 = 168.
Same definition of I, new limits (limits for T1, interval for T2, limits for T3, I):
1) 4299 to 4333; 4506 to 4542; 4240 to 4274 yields 6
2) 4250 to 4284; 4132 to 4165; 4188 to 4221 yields 14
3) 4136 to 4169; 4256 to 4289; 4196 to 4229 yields 9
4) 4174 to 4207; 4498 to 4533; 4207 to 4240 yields -32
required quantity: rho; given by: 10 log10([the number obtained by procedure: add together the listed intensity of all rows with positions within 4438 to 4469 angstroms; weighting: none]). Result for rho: 32.9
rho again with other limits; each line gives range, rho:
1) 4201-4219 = 30.6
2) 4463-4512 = 35.4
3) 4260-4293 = 33.7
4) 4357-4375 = 31.8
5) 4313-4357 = 35.8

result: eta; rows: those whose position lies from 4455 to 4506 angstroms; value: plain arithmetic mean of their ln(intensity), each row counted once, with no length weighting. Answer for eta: 4.94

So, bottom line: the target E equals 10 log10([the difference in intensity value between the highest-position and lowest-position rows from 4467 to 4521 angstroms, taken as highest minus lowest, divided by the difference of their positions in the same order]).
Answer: -4.8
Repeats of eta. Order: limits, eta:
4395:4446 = 4.92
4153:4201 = 4.89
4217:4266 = 4.93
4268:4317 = 4.98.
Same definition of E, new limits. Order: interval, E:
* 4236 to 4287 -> -4.1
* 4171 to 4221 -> -5.7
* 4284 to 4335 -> -0.8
